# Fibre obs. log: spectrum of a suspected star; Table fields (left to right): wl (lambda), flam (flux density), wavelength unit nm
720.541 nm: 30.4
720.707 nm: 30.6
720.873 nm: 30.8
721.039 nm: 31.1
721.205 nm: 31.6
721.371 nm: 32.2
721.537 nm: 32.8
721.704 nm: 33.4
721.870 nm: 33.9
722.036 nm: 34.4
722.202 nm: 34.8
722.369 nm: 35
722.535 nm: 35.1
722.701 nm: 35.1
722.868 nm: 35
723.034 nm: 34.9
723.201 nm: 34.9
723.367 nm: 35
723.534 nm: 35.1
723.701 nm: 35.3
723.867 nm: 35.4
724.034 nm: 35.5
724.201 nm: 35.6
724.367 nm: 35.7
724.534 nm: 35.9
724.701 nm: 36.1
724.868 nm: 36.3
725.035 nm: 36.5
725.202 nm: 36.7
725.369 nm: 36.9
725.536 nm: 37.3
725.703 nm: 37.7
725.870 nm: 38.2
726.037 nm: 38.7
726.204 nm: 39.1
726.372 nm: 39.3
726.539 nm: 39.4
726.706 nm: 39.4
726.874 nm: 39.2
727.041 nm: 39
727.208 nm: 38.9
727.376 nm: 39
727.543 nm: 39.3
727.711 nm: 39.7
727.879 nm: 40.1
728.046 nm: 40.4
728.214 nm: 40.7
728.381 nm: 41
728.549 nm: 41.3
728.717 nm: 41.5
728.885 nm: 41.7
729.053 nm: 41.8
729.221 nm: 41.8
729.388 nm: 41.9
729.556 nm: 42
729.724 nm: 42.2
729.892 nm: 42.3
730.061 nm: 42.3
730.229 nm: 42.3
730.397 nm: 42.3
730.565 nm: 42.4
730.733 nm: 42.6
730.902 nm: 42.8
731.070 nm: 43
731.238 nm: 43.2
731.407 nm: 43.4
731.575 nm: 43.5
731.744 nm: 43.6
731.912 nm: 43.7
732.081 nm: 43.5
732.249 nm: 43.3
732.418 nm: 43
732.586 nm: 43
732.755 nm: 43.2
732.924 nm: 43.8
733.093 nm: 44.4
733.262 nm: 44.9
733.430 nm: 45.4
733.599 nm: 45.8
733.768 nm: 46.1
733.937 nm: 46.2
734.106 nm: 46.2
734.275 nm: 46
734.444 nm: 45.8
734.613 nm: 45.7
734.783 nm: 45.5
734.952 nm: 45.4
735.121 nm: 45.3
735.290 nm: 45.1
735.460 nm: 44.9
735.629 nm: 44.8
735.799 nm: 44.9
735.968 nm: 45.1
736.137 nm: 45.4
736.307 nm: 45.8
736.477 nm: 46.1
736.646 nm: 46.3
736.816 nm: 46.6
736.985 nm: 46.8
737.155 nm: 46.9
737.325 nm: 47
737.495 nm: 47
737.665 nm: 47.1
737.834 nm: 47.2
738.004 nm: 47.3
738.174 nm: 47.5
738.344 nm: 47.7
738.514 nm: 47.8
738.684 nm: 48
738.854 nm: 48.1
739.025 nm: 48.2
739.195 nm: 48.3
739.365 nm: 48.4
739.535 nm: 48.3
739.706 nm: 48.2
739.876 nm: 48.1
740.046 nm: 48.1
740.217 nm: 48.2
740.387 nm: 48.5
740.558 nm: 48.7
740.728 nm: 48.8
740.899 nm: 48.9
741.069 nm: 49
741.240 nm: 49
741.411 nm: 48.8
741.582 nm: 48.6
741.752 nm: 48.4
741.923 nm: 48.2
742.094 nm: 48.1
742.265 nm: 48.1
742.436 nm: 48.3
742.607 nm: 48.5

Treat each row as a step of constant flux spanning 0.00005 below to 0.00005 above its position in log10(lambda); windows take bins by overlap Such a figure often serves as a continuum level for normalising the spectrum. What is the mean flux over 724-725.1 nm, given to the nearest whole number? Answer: 36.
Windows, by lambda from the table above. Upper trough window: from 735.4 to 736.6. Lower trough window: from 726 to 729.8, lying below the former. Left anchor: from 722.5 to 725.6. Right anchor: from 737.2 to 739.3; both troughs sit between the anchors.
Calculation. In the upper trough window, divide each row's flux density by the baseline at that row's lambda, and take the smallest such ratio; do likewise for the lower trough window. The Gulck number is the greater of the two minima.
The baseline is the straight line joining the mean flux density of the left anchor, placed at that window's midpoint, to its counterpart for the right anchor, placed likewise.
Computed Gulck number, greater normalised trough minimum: 1.01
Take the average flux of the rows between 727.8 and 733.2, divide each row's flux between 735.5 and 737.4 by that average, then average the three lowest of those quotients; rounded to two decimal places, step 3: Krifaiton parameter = 1.06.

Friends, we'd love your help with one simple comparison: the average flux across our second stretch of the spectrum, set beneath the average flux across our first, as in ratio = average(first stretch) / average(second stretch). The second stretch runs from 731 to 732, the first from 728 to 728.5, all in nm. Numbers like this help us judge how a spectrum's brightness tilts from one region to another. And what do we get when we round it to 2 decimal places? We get 0.94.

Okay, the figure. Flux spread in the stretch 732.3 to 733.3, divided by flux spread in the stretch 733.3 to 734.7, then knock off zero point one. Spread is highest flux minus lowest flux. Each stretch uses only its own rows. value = 2.3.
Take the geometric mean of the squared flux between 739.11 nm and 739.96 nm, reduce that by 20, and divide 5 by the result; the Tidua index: 0.0022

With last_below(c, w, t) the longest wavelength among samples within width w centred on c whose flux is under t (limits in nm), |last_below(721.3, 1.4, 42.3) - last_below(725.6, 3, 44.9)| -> 5.17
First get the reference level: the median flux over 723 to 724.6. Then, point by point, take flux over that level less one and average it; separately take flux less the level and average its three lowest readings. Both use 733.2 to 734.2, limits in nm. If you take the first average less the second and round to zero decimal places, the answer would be -10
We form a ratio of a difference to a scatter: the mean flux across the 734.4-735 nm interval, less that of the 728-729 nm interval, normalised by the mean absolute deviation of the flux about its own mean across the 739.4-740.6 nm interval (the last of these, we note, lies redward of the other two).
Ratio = 26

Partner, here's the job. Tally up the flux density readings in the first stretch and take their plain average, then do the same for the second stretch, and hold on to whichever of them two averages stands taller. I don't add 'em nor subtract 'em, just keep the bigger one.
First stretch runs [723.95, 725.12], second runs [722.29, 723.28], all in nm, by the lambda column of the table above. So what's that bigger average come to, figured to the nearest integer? 36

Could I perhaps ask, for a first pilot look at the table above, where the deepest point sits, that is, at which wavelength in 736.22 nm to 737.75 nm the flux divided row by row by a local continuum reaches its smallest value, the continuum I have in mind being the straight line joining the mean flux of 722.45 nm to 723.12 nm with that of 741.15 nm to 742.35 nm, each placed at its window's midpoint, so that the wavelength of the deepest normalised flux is 736.307 nm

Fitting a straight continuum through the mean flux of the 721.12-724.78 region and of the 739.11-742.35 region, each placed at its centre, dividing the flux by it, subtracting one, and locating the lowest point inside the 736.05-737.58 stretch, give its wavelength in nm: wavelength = 736.137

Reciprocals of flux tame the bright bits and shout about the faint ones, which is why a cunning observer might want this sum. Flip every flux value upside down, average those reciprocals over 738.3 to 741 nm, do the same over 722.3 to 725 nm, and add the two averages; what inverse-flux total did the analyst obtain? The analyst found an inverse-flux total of 0.049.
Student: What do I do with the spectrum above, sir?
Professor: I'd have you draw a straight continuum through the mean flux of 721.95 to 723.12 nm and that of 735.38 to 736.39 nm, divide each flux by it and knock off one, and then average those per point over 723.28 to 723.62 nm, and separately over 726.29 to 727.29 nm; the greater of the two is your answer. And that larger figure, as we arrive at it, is 0.027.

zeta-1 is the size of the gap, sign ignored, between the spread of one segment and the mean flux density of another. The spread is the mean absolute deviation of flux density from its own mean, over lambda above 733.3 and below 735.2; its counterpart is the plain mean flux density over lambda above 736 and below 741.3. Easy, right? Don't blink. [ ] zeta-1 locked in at 47.4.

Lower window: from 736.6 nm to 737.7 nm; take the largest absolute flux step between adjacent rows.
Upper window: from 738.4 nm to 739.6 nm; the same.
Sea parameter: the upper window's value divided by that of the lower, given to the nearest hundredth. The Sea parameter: 0.67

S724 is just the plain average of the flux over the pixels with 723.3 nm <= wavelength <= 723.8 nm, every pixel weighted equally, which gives 35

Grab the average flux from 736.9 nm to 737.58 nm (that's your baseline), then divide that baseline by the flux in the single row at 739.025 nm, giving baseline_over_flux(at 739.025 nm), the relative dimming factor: 0.97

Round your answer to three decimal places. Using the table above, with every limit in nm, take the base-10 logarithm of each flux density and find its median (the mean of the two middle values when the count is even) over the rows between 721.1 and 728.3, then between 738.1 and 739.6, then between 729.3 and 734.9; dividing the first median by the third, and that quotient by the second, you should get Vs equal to 0.565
